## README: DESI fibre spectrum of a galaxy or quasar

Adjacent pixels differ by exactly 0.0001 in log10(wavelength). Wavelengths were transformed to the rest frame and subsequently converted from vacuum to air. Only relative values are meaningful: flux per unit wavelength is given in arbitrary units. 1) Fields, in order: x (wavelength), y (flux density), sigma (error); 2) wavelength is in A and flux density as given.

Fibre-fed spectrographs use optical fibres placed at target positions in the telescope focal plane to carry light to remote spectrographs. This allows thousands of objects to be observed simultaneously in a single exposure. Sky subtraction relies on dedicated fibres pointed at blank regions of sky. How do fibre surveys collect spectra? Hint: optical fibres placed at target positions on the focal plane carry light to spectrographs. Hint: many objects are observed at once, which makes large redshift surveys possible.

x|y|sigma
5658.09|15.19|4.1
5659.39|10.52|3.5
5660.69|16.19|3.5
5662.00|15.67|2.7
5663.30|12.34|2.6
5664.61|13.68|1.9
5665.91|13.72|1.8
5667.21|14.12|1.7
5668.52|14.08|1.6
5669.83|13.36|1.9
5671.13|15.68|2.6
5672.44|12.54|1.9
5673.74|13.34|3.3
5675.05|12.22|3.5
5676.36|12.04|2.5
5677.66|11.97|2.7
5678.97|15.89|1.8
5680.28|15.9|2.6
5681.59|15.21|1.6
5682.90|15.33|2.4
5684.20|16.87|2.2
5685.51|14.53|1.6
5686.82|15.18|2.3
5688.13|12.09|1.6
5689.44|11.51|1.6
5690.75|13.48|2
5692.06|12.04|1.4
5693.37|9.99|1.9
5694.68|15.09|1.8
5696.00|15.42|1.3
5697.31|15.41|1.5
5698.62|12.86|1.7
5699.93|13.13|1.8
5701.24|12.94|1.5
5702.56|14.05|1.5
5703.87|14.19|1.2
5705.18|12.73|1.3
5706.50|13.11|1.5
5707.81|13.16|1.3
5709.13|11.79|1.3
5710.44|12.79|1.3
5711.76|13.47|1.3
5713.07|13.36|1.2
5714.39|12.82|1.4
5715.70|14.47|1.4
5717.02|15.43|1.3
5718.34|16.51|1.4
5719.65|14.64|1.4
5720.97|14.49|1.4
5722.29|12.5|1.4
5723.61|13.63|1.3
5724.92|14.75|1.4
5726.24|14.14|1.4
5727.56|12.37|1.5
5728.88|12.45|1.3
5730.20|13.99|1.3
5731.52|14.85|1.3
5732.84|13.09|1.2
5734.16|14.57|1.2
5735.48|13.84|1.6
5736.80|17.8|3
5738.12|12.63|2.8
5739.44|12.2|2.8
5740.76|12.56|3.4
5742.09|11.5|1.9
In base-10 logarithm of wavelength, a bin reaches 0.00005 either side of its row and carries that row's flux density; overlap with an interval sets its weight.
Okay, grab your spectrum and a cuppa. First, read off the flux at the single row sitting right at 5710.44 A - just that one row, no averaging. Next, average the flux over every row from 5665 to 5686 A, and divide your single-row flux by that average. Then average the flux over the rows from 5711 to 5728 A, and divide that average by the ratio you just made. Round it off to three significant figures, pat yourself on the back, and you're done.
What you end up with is 15.6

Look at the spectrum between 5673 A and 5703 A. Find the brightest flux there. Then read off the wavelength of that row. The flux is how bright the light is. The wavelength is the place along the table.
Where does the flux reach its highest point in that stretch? 5684.20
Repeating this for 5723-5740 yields 5736.80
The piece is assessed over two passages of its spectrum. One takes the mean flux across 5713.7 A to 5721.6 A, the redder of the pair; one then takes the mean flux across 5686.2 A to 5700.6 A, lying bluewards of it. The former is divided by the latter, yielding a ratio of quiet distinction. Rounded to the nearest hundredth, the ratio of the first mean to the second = 1.11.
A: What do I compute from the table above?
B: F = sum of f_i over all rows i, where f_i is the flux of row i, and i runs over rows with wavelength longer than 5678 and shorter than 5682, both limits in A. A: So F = 47.0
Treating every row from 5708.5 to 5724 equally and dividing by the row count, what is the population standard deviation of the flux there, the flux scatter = 1.3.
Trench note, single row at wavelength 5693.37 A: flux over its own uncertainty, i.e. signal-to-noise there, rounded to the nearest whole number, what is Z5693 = 5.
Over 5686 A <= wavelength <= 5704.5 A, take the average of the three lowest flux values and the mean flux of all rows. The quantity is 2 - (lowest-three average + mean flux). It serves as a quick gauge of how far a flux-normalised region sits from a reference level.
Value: -22.6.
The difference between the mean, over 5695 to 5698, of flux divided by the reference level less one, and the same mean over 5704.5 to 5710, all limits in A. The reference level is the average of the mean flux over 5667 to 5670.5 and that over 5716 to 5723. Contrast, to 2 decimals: 0.19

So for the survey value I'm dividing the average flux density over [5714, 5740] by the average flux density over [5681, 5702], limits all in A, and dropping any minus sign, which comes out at 1.02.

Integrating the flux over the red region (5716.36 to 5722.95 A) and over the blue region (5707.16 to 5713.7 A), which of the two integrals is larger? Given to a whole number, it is 97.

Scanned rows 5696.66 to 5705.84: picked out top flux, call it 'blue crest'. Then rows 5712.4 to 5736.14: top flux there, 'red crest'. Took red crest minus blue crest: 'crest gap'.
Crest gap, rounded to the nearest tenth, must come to 1.1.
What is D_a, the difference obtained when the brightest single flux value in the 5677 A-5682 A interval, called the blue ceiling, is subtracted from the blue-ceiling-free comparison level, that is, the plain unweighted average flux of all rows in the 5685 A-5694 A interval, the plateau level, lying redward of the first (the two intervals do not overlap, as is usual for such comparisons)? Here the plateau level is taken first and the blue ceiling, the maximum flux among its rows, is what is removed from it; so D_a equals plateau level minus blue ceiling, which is -3.2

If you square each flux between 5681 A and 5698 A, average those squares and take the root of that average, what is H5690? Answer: 14.14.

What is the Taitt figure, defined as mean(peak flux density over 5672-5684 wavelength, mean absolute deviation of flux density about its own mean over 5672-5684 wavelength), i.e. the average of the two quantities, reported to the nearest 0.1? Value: 8.7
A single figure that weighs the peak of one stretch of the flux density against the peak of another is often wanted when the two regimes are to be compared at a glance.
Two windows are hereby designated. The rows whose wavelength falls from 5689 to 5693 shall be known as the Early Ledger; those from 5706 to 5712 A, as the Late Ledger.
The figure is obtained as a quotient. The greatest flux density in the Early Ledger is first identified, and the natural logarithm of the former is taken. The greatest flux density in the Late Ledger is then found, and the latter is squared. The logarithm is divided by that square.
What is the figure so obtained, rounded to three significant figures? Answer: 0.0143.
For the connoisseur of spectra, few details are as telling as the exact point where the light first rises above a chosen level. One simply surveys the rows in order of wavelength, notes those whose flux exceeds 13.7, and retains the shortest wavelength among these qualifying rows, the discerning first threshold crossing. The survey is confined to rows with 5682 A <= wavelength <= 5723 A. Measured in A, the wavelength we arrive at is 5682.90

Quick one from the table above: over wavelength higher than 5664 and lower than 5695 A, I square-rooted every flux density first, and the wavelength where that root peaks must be 5684.20 A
